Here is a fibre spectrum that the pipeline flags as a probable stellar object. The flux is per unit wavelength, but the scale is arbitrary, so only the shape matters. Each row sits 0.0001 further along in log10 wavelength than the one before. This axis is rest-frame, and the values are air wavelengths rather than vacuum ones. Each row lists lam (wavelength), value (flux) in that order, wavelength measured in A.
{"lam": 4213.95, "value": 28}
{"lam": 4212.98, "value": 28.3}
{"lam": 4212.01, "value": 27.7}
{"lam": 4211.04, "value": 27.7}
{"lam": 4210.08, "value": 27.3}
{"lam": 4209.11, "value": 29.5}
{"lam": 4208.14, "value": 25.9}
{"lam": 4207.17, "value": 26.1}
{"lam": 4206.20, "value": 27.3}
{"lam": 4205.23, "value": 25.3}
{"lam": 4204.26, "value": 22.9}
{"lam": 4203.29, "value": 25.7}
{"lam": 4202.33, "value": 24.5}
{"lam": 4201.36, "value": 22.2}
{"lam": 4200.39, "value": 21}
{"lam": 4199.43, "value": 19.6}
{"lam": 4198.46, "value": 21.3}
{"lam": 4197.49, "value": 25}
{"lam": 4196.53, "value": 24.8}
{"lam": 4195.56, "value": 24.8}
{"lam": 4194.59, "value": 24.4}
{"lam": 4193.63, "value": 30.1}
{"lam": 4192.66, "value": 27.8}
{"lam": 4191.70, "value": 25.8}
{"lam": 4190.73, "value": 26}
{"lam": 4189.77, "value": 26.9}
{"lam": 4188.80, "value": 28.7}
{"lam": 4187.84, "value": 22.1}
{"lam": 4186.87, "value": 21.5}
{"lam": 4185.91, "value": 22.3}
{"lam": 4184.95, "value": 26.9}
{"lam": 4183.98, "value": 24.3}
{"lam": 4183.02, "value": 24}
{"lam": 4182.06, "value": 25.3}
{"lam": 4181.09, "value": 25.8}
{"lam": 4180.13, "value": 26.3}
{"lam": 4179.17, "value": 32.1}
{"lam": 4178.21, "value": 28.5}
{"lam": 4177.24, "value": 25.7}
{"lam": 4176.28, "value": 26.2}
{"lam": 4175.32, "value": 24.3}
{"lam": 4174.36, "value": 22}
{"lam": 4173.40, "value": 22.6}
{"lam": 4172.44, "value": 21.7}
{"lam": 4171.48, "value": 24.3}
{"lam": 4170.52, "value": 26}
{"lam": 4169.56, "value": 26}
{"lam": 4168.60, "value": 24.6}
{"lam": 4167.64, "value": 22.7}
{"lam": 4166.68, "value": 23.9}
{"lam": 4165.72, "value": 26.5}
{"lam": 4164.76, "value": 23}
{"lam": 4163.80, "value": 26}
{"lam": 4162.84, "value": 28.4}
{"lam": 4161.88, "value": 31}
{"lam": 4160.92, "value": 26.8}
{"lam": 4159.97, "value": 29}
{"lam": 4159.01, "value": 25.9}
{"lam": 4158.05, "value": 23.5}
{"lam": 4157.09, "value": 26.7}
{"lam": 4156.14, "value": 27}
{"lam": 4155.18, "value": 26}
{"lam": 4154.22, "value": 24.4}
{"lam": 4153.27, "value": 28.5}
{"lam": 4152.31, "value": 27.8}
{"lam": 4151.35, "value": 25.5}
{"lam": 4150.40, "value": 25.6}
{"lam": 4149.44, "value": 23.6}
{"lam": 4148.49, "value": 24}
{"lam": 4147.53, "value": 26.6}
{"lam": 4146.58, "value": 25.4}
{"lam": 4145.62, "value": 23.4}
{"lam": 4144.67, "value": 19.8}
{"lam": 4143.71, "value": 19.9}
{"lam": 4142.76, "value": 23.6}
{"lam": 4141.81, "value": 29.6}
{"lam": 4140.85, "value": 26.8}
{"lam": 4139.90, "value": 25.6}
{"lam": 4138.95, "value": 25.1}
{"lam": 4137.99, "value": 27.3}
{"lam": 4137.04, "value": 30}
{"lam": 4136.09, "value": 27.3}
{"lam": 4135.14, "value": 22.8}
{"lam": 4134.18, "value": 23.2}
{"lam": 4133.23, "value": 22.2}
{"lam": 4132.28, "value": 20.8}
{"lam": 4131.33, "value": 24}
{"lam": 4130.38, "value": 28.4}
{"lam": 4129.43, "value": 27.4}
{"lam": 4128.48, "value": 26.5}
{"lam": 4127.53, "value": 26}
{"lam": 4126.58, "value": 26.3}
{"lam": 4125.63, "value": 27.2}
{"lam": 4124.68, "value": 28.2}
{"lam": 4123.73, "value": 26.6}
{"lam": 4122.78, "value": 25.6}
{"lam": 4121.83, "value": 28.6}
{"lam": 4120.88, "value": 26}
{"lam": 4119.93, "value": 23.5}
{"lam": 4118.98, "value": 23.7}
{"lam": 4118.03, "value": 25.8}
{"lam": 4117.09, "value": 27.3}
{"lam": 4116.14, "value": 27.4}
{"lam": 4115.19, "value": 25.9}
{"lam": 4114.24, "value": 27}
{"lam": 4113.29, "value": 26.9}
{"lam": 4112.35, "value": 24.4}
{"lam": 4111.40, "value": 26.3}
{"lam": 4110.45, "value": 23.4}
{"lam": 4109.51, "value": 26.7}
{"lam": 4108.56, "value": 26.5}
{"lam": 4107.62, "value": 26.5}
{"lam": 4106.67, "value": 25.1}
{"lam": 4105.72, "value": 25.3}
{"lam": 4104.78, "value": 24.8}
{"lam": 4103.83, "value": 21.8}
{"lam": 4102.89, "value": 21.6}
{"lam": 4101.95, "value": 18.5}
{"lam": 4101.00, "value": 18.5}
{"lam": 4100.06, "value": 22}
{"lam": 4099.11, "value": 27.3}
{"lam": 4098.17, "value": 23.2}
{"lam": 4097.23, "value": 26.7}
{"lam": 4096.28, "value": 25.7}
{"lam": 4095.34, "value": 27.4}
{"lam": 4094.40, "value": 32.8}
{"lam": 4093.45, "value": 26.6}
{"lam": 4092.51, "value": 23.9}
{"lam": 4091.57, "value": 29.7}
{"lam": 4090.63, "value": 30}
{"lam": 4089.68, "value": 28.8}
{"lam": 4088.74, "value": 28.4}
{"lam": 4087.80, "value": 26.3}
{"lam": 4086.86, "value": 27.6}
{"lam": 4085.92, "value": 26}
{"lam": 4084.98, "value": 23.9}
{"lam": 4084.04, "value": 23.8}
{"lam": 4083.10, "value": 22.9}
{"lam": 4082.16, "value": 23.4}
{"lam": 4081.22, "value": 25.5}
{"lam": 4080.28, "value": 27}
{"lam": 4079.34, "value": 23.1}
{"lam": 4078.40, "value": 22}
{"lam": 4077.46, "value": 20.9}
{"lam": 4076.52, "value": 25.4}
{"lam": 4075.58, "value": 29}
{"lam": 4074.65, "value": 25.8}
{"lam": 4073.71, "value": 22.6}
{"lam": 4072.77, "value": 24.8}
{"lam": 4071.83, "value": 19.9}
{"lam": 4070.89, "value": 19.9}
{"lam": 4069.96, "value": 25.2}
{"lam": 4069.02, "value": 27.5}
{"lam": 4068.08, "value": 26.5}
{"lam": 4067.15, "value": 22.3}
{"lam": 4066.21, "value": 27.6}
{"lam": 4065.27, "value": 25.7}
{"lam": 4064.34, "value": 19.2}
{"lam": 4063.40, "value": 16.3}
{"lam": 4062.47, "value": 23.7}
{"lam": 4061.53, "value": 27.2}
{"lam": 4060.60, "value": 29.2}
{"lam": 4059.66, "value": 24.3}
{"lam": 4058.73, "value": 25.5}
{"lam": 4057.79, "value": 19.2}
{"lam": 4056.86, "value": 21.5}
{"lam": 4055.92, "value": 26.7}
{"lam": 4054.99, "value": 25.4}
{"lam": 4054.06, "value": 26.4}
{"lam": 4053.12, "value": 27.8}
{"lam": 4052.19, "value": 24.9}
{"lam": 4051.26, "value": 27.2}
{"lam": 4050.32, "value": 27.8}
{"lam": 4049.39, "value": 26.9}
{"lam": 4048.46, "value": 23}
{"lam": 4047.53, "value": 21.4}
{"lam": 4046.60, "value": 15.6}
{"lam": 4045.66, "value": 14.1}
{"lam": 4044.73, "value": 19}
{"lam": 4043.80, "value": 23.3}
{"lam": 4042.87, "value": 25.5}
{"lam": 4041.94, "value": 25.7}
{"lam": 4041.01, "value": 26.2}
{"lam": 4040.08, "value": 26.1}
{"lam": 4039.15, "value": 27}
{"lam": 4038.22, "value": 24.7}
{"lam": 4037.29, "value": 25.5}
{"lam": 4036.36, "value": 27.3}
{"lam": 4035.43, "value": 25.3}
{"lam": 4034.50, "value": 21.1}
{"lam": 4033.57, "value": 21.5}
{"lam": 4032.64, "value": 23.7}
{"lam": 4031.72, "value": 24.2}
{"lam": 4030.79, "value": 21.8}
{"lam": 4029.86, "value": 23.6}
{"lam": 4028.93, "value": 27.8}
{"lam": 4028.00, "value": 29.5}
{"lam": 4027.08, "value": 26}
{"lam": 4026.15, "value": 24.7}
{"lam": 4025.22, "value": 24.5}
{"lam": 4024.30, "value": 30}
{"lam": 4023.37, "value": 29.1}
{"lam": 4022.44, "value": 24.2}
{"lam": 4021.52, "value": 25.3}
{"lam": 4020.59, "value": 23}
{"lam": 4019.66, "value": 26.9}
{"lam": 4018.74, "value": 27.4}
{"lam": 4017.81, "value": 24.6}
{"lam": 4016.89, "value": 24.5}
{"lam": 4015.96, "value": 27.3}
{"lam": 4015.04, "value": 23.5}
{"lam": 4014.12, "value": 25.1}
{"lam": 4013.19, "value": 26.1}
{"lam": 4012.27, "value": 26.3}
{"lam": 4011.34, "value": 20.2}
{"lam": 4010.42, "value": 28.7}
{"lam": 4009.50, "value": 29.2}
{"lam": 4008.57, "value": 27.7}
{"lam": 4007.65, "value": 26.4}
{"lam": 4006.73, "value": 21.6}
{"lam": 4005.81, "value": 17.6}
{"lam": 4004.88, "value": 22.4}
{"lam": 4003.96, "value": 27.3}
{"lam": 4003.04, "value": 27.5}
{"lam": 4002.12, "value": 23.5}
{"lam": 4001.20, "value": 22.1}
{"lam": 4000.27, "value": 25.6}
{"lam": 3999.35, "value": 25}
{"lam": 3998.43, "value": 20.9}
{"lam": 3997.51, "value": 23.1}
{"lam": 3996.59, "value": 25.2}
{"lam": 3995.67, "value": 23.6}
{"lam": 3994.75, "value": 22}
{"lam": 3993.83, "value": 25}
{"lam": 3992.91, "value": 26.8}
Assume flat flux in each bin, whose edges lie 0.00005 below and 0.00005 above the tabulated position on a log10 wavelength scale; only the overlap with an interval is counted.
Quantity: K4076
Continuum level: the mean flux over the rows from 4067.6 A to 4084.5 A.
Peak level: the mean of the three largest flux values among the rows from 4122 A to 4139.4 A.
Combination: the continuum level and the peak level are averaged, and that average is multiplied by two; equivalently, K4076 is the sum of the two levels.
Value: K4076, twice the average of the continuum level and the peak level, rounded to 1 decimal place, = 53.0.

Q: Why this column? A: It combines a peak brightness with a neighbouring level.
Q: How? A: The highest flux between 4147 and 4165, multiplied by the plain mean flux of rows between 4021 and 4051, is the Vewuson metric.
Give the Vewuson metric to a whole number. 757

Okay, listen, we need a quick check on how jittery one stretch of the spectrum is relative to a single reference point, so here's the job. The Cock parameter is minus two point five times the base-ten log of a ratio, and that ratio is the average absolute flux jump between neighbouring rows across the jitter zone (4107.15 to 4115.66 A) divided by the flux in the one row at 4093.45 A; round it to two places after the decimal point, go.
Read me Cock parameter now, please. 3.12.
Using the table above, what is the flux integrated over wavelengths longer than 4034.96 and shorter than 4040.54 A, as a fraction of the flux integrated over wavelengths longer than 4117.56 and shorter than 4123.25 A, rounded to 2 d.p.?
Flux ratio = 1.00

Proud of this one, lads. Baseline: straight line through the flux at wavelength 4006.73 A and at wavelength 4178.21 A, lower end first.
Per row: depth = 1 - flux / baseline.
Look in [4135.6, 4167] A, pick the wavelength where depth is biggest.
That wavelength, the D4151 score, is 4144.67 A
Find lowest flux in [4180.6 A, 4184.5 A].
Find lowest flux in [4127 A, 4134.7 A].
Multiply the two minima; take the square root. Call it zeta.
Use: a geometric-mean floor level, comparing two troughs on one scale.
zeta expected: 22.3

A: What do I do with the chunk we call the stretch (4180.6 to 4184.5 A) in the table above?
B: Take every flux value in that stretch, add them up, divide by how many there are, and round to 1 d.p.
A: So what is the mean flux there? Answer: 24.8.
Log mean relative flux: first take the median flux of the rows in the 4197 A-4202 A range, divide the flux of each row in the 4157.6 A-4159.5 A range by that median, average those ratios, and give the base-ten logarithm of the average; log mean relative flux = 0.064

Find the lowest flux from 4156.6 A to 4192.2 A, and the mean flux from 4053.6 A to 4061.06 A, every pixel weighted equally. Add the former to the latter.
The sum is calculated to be 46.3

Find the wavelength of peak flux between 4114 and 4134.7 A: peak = 4121.83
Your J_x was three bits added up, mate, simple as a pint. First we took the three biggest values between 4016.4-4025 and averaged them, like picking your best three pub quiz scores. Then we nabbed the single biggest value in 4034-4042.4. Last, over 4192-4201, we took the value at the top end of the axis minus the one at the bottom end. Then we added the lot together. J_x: 49.3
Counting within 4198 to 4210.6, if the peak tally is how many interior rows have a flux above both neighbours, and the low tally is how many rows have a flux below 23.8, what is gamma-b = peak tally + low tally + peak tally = 11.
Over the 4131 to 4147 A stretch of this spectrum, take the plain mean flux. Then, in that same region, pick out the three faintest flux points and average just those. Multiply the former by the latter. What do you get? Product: 494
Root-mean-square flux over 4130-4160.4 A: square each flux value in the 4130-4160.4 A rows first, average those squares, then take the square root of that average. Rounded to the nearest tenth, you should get 25.4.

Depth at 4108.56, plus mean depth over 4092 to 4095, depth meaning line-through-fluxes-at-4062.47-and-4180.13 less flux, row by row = -5.2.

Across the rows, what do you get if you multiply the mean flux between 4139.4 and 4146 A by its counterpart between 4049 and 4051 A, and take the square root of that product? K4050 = 25.7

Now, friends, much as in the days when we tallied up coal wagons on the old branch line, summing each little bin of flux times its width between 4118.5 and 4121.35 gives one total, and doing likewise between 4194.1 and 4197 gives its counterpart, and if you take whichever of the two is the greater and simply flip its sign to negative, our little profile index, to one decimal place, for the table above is -71.5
